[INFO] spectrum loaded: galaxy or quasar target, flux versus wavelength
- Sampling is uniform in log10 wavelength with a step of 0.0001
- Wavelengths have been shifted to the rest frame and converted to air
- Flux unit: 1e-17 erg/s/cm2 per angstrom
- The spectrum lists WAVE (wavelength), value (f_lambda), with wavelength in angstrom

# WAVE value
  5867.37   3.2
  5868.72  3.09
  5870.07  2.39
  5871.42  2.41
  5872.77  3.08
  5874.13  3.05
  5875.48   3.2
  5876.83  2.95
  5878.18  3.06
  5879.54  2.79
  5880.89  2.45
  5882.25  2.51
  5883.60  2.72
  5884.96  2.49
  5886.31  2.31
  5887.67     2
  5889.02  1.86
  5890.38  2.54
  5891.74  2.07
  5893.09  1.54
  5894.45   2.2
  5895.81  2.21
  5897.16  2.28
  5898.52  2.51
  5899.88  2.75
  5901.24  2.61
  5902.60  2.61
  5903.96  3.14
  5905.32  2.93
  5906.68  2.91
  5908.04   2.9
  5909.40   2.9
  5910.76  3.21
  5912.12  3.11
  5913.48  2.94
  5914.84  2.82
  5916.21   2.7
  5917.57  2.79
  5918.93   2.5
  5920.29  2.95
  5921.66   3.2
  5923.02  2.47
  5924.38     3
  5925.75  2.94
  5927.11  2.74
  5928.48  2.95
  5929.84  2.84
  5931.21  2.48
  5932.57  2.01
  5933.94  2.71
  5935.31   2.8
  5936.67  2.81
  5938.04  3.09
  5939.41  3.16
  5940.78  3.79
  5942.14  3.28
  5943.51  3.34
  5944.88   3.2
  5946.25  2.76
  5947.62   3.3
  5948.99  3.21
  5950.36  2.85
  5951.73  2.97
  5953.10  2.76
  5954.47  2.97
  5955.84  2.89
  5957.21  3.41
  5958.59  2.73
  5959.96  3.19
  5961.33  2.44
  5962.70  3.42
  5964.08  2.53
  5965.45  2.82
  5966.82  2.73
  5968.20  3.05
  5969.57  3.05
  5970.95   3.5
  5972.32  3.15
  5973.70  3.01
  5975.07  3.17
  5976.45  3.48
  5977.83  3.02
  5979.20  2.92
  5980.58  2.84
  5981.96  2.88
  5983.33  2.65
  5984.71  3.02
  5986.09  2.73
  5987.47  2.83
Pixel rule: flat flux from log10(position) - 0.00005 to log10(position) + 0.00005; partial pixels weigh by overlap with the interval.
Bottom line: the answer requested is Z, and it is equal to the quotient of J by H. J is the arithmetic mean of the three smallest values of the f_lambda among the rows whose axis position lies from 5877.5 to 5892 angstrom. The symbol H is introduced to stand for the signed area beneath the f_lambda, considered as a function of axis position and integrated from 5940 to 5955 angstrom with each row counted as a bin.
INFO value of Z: 0.0421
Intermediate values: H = 47.0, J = 2.0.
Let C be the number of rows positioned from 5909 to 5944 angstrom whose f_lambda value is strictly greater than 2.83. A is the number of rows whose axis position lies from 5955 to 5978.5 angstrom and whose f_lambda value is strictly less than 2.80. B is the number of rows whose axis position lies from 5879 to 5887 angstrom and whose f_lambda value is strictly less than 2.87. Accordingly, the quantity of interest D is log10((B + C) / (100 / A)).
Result -0.08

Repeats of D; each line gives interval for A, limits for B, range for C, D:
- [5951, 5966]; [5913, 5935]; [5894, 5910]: -0.22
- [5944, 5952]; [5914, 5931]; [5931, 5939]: -1.10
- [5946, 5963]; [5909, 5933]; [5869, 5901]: -0.25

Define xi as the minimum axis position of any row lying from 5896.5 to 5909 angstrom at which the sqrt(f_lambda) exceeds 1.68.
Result 5903.96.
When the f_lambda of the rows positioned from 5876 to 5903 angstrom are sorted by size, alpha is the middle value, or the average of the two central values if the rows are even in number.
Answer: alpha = 2.50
